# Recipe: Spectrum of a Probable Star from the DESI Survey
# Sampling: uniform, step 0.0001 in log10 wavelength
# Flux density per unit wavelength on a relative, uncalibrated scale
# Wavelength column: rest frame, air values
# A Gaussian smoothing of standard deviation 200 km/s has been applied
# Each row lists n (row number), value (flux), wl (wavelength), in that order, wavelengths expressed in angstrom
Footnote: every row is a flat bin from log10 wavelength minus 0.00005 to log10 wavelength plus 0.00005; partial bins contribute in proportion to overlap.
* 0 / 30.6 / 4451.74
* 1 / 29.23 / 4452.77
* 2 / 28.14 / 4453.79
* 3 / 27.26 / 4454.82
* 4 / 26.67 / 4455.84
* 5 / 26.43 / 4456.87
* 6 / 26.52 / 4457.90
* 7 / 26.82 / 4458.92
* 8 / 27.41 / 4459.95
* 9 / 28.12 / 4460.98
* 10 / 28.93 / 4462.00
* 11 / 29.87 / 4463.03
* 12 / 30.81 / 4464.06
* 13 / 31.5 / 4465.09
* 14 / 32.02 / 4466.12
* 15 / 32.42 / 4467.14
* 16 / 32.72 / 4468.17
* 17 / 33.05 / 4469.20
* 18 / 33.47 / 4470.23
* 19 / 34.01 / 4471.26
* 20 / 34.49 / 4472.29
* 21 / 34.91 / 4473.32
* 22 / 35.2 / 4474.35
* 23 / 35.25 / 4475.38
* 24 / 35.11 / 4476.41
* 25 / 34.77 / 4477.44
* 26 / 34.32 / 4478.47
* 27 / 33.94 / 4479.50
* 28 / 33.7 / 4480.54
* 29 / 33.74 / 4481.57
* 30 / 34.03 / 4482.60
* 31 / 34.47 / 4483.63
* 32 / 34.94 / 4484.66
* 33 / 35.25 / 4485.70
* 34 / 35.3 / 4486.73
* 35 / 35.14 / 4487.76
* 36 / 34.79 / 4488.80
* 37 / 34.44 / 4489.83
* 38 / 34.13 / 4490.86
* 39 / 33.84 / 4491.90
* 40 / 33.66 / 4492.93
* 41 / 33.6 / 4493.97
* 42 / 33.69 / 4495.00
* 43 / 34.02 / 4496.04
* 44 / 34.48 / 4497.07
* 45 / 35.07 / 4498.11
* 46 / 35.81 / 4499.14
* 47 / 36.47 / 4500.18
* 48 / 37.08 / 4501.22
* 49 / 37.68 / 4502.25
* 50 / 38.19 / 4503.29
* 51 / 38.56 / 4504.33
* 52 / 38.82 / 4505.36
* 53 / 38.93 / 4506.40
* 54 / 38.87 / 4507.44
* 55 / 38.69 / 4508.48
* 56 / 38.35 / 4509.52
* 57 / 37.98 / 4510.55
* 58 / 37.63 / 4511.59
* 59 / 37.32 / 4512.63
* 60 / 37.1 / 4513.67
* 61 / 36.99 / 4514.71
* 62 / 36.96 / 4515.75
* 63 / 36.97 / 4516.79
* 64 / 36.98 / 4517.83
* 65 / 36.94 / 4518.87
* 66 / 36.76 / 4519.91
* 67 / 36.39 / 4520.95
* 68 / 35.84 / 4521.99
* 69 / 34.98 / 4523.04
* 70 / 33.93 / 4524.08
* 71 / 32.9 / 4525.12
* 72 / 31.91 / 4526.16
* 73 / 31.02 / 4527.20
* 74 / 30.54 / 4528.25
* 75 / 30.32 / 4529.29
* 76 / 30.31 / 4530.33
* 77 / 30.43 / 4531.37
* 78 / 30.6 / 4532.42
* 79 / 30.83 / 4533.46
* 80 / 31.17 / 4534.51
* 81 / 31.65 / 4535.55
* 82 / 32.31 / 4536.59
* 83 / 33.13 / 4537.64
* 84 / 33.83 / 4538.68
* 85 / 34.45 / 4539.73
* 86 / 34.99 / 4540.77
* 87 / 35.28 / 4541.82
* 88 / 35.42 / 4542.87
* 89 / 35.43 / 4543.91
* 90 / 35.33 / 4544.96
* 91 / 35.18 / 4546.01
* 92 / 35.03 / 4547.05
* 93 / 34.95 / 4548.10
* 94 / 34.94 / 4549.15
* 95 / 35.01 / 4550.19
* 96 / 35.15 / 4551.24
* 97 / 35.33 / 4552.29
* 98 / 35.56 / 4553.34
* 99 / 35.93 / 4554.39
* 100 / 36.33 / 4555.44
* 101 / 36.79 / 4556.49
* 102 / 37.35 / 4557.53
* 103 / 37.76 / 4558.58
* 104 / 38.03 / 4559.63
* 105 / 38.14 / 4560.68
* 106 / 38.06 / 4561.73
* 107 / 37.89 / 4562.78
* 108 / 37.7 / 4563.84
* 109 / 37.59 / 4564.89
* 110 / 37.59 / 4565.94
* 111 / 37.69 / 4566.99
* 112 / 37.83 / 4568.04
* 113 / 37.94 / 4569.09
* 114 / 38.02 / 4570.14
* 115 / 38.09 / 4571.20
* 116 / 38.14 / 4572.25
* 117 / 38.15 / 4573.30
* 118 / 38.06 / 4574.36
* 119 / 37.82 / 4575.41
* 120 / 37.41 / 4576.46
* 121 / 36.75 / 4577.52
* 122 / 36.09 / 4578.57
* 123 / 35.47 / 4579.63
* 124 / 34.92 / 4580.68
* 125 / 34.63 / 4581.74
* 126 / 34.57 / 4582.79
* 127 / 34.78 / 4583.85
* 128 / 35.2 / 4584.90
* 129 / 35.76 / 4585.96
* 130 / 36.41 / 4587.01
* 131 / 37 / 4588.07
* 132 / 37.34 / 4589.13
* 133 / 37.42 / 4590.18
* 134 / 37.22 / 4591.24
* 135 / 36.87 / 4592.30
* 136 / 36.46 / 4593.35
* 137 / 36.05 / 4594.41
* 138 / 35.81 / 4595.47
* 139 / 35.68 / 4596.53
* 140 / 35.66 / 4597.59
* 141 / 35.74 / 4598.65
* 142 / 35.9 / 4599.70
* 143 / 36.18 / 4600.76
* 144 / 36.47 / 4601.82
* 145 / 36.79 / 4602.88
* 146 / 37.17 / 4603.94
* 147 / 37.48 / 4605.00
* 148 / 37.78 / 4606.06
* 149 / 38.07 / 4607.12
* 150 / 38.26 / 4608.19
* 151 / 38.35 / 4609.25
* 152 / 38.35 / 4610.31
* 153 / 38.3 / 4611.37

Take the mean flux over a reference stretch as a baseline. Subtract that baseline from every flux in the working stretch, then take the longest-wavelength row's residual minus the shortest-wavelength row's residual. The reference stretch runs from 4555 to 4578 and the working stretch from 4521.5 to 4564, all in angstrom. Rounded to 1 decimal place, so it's 1.9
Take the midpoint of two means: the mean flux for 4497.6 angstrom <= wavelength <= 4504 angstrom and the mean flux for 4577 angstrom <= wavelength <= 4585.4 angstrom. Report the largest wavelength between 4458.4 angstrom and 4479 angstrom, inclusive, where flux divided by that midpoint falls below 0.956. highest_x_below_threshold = 4478.47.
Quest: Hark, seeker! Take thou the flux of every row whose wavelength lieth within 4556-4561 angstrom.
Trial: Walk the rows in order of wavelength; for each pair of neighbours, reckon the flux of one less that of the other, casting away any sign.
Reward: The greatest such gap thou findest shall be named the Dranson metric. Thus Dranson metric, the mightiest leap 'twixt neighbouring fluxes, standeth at 0.56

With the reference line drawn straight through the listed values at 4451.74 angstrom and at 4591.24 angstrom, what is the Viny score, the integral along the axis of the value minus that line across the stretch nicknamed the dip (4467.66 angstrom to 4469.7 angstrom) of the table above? 3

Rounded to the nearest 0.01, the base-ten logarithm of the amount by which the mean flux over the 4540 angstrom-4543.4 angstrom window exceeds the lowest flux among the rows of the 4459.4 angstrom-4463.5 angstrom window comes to 0.89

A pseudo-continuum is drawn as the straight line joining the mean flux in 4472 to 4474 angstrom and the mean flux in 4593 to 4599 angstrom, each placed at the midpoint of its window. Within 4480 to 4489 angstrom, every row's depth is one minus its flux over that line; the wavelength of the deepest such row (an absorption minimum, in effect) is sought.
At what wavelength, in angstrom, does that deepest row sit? 4480.54 angstrom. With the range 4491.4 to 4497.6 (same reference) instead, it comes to 4493.97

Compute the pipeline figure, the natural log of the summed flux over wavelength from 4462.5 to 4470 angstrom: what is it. 5.4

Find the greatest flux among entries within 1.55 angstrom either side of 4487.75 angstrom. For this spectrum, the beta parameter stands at 35.3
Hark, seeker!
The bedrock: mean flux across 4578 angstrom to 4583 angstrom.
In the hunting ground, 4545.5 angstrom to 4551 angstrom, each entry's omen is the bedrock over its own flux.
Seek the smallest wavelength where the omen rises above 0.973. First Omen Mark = 4546.01 angstrom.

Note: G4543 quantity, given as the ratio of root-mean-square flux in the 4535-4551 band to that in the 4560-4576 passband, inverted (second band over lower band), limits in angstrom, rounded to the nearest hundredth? 1.10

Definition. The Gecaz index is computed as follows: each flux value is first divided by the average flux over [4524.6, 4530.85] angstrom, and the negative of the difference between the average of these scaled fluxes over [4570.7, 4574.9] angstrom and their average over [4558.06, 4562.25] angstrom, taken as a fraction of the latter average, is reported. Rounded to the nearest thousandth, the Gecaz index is -0.003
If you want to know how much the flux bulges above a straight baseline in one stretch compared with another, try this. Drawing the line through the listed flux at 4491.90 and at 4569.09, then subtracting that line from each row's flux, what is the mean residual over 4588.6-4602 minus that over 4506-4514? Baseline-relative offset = -6.3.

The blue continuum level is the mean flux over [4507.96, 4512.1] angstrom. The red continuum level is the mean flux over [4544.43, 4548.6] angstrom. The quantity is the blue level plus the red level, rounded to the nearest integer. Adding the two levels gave 73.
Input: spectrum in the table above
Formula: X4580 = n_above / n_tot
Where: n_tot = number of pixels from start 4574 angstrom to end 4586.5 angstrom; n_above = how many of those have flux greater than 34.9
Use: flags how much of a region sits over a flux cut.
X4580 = 0.75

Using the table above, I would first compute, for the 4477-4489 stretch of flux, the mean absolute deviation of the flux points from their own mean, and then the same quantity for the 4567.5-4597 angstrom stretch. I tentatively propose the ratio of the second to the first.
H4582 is 2.1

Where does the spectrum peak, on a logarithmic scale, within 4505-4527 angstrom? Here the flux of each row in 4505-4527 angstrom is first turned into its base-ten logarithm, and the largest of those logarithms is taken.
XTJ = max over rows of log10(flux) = 1.59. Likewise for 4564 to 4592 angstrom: 1.58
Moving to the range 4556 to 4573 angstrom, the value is 1.58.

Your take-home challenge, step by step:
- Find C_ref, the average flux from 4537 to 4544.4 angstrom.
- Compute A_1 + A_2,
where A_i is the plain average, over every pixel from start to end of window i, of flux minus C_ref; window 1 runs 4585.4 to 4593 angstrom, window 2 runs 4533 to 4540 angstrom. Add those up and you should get 0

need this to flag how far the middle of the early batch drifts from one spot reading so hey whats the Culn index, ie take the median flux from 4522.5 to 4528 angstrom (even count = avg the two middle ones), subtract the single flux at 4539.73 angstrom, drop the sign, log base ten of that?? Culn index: 0.19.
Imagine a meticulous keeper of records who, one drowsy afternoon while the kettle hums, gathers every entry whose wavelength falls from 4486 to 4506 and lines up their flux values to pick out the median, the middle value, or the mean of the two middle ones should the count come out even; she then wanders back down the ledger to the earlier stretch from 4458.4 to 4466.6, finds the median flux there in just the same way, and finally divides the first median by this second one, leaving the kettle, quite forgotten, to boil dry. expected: 1.19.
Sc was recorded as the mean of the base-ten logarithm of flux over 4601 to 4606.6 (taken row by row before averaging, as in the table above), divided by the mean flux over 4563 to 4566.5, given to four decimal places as 0.0417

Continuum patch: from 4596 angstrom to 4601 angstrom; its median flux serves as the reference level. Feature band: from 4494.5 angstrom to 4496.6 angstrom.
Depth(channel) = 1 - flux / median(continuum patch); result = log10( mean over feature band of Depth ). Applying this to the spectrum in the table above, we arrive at -1.28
